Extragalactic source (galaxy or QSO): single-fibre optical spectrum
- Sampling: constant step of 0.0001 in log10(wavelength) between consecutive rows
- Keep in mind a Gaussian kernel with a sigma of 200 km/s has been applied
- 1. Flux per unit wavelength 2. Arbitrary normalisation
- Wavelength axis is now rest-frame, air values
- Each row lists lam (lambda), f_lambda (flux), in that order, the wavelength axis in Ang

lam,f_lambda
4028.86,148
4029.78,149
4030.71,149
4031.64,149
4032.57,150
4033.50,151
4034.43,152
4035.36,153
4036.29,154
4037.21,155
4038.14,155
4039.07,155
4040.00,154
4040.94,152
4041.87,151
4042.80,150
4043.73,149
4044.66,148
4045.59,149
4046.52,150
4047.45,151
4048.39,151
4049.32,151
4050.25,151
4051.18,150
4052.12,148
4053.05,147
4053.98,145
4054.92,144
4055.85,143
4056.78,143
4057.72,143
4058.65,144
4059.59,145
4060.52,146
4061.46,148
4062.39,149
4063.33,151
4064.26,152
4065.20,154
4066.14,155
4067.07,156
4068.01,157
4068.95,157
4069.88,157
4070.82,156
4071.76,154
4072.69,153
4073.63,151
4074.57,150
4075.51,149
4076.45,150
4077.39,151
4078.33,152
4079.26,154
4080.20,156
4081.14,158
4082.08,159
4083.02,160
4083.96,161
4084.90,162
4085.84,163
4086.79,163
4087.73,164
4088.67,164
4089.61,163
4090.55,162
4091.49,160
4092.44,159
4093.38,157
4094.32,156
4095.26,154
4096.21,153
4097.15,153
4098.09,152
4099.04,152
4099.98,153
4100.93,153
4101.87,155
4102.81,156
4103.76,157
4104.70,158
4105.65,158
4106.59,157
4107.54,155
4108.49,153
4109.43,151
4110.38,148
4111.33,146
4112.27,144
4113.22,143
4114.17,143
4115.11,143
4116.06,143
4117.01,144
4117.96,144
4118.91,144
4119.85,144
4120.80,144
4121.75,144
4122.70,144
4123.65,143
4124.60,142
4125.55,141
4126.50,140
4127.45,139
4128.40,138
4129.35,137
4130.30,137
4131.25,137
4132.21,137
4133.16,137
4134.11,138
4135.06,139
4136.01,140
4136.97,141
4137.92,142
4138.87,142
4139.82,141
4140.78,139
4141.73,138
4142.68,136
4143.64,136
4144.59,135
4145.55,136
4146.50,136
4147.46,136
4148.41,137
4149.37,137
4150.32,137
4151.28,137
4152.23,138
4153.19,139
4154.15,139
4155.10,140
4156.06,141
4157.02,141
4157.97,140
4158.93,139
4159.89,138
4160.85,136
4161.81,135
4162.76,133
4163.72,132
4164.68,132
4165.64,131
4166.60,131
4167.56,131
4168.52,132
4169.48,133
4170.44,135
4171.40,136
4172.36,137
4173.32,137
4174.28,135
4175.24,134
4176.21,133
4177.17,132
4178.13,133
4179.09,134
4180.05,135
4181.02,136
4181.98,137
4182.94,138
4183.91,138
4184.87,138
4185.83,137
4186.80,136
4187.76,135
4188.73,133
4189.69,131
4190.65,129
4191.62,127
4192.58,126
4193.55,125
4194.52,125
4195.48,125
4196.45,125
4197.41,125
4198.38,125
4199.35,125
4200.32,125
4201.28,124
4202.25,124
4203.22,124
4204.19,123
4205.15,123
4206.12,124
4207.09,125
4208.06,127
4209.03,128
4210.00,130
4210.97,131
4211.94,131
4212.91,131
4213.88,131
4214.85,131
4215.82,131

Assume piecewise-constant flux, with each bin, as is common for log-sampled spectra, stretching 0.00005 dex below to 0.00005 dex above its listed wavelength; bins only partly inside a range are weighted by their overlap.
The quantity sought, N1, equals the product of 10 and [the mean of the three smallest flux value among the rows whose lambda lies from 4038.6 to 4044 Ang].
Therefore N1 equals 1500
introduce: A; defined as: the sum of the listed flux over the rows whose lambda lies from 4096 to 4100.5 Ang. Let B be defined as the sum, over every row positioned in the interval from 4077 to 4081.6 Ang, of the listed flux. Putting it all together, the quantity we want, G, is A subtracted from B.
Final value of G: 8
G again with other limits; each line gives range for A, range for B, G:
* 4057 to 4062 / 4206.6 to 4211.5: -85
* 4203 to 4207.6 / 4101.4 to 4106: 165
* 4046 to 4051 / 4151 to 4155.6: -61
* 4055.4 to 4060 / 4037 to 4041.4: 53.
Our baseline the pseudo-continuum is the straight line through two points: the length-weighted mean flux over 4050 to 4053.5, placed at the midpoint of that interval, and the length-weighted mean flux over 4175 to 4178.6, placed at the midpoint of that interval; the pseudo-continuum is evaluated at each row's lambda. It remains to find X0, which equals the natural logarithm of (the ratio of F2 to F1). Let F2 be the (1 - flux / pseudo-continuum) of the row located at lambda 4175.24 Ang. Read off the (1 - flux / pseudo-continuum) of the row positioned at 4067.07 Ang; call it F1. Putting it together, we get -2.1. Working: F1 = -0.06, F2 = -0.01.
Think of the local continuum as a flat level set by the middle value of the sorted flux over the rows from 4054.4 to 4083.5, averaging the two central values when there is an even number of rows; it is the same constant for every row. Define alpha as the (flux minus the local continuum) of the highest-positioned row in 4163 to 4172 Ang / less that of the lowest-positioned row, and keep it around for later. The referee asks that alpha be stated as 4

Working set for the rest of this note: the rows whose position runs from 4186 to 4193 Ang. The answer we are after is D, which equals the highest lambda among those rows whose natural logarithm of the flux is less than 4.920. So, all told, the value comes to 4192.58 Ang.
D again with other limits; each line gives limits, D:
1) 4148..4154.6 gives 4151.28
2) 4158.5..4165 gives 4164.68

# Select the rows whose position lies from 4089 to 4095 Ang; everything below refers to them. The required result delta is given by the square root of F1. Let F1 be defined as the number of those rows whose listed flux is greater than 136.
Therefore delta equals 2.45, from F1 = 6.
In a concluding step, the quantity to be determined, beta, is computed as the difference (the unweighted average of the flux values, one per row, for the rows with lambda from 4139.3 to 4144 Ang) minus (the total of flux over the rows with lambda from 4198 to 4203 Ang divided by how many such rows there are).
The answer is 13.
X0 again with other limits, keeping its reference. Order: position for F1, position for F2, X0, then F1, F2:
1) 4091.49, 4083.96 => 0.0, -0.11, -0.11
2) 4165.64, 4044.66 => -0.7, 0.02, 0.01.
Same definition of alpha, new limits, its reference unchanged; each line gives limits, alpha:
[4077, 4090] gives 12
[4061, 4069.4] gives 9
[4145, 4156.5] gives 5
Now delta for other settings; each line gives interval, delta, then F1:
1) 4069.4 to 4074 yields 2.24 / 5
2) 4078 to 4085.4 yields 2.83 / 8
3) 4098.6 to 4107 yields 3.00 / 9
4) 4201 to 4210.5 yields 0.00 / 0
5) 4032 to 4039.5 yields 2.83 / 8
